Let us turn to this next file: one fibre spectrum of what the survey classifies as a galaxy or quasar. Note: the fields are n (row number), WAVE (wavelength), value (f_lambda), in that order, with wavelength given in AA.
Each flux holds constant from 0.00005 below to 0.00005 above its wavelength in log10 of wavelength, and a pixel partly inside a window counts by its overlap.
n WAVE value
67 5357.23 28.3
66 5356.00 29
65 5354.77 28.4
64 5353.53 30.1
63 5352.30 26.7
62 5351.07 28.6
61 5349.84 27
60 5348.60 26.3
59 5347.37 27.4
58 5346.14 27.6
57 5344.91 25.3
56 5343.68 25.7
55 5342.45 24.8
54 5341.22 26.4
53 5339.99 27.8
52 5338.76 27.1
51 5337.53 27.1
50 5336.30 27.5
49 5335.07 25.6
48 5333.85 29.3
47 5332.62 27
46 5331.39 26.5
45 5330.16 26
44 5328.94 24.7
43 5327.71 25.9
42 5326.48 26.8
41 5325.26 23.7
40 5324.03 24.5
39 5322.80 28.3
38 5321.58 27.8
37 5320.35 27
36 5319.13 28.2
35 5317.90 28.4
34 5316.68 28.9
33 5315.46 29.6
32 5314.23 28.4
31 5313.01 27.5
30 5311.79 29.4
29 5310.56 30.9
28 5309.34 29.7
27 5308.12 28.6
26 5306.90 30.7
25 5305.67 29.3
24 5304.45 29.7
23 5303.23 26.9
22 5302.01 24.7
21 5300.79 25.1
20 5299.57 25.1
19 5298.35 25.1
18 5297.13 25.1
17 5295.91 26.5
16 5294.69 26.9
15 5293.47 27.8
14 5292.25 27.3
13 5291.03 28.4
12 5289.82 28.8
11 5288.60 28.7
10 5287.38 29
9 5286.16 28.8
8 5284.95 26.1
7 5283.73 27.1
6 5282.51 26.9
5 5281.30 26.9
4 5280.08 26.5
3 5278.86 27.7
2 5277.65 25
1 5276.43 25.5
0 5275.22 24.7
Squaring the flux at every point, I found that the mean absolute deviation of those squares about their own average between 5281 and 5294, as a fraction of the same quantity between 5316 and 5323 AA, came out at 1.8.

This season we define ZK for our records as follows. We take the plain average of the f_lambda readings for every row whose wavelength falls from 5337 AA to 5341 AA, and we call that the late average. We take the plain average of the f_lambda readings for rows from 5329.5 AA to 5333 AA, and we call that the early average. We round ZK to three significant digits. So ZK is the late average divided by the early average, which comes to 1.03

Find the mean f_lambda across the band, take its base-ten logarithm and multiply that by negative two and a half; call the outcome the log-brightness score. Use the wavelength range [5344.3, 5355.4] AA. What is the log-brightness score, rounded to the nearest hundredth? -3.60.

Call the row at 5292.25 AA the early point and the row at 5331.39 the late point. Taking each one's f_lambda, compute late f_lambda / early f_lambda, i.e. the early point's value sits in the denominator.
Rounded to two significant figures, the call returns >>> 0.97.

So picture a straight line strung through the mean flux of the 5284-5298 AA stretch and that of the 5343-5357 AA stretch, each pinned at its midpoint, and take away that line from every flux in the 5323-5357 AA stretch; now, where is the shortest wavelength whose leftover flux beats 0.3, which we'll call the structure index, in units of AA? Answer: 5333.85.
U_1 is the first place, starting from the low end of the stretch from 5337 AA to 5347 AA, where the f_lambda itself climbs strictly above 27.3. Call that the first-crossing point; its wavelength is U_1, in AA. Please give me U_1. 5339.99 AA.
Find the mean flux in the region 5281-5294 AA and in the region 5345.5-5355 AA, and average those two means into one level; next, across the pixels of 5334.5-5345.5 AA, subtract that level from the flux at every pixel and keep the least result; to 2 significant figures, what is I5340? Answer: -3.0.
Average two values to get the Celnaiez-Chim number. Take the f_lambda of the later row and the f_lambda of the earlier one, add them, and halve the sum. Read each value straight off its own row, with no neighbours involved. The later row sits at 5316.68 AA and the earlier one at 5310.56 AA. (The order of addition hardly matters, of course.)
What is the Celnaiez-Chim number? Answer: 29.9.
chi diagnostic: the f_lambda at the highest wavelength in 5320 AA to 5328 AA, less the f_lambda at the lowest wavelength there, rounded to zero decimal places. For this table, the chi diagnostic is -1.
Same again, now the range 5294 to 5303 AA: -2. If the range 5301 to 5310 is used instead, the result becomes 5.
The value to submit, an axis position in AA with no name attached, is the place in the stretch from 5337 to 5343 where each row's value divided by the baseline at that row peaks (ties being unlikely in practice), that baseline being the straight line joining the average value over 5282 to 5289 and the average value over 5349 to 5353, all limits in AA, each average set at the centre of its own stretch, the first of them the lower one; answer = 5339.99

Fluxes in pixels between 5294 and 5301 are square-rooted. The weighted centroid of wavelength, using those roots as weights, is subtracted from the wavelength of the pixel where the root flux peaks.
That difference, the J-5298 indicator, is -3.0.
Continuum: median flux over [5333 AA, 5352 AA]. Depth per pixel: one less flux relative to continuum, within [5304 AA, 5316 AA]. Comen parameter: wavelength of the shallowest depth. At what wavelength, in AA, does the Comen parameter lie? 5310.56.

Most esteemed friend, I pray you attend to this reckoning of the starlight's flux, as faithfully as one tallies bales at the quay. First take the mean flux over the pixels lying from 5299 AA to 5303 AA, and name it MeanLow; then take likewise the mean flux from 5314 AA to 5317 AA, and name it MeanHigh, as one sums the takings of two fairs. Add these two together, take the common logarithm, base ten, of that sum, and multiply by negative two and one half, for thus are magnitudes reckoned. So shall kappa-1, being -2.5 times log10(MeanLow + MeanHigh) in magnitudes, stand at -4.33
